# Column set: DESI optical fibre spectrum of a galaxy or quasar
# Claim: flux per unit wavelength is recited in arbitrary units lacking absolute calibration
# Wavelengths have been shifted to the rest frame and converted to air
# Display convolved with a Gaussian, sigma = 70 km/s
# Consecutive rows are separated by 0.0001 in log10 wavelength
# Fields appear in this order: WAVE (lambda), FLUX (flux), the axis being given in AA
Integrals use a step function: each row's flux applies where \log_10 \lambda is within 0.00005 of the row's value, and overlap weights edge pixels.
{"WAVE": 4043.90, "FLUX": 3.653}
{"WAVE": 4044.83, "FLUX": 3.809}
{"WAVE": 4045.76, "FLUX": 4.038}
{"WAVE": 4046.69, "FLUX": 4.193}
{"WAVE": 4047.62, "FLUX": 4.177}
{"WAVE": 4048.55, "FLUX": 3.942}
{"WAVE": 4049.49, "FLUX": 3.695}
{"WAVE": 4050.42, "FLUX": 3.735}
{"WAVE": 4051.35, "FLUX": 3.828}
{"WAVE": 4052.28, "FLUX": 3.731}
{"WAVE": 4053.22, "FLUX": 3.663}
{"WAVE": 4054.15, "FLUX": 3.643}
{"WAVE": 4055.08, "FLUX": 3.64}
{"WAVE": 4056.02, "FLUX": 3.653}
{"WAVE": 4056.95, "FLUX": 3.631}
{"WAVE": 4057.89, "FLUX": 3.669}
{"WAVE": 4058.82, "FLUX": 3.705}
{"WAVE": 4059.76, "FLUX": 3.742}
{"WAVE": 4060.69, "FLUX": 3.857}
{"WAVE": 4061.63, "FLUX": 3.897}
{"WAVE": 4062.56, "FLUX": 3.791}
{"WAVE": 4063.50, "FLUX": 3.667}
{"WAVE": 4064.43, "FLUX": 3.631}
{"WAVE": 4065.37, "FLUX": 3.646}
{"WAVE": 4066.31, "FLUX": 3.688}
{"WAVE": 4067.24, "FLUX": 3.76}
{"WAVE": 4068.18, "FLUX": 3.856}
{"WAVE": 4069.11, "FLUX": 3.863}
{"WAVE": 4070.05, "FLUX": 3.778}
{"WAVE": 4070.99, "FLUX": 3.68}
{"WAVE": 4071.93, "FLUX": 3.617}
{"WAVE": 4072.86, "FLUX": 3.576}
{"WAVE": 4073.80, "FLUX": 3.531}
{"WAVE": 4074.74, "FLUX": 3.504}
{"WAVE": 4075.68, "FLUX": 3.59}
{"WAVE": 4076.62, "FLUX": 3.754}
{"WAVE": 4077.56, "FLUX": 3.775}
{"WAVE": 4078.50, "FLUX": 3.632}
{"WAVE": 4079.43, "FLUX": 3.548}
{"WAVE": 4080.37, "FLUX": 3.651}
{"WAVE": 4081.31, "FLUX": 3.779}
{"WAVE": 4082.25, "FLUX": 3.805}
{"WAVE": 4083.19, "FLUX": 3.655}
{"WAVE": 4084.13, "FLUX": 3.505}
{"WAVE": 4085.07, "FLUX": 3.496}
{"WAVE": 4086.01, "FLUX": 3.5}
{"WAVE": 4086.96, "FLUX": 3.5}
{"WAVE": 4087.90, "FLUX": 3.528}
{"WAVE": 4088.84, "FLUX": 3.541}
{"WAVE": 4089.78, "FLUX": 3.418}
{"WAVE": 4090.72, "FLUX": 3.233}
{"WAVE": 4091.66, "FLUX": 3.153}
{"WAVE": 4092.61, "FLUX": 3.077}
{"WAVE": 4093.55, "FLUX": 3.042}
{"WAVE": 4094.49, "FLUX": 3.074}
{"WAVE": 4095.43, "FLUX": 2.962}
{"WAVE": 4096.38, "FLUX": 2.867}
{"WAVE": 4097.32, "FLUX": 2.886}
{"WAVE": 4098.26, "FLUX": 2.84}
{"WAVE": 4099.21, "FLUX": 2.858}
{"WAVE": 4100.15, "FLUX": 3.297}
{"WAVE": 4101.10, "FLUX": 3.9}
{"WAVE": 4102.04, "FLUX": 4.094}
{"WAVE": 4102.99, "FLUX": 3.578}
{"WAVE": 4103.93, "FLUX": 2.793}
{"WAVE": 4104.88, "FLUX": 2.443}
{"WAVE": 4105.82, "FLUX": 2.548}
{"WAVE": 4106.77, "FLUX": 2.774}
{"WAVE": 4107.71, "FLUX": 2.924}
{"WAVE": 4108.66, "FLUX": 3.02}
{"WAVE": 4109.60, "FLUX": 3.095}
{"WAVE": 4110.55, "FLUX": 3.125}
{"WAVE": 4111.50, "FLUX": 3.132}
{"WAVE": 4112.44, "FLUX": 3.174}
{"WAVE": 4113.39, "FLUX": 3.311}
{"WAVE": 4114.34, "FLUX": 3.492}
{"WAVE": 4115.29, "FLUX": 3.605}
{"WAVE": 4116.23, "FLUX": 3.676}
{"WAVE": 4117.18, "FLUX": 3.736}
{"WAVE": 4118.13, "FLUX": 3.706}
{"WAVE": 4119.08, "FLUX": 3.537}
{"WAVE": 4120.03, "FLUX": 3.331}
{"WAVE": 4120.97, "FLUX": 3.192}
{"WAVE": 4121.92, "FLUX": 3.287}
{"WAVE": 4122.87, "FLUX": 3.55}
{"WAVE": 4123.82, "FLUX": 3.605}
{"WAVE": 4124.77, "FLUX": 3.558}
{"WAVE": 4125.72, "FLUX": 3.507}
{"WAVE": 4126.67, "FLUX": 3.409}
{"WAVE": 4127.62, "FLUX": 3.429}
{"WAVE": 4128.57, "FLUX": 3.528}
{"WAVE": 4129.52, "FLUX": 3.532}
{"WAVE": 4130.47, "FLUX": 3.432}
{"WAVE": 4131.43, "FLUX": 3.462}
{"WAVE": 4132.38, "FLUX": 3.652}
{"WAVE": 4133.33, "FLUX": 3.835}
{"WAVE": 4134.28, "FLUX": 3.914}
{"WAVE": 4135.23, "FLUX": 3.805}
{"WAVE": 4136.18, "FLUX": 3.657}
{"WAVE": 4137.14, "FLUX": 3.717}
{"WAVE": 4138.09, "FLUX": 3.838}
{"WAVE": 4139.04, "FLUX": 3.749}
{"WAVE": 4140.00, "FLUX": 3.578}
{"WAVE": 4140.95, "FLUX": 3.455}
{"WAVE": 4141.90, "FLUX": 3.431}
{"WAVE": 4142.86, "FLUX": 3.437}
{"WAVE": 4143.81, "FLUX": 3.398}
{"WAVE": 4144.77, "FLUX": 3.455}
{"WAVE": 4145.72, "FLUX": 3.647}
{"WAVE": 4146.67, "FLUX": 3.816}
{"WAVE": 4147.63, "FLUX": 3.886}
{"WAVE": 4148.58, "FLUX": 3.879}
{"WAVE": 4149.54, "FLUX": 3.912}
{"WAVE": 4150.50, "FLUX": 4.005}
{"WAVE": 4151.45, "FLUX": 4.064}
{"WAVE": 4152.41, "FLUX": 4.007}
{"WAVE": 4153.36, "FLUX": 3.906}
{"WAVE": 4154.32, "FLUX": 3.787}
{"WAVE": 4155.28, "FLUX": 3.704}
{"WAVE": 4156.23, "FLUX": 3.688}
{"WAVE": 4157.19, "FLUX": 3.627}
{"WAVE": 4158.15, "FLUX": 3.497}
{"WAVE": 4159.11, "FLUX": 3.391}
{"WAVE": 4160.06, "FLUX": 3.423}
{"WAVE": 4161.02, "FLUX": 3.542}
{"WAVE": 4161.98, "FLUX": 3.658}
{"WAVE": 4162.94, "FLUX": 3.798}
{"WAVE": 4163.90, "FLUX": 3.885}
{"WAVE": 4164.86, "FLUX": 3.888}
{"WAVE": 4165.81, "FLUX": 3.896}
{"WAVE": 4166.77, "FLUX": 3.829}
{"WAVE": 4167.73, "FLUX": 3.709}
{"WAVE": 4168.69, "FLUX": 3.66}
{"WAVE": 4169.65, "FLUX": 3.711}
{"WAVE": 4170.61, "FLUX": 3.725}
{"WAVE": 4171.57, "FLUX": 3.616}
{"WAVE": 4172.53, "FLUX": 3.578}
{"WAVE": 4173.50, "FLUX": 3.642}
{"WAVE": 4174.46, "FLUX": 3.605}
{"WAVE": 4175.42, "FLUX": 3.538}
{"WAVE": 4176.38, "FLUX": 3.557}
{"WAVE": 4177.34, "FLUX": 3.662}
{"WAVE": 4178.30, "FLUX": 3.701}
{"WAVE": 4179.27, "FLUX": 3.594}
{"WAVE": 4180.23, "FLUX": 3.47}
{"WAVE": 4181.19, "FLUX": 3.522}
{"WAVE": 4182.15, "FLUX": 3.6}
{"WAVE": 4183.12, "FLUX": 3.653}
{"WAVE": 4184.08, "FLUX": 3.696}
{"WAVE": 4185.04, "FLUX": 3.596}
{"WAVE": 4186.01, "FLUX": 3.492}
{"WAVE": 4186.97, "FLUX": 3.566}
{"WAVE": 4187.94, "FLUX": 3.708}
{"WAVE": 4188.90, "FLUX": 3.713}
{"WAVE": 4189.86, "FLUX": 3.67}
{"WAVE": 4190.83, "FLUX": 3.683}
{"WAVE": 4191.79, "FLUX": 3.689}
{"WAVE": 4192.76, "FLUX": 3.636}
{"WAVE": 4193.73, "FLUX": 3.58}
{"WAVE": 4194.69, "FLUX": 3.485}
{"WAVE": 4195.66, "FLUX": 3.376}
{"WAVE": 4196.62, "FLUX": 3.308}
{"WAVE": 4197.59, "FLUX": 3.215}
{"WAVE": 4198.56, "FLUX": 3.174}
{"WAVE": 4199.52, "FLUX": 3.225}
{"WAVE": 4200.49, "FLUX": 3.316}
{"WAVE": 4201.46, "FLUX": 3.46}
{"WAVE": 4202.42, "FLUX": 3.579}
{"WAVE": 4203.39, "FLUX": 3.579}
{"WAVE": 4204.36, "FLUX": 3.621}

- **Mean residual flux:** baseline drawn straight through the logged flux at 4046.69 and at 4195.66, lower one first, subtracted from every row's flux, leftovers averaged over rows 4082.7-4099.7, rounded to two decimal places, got -0.72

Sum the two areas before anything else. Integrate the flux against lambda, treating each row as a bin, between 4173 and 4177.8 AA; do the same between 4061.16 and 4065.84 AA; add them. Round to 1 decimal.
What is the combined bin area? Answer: 34.7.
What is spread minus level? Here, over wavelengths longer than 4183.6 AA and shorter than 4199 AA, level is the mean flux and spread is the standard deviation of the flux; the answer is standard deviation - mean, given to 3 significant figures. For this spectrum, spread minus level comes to -3.36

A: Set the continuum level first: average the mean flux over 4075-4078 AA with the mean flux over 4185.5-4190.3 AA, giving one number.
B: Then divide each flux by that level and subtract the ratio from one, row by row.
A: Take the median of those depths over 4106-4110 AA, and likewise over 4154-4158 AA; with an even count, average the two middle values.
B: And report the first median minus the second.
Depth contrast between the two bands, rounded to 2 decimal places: 0.20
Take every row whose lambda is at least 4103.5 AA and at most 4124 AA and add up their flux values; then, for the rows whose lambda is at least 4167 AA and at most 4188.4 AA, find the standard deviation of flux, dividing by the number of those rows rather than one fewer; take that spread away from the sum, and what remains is 71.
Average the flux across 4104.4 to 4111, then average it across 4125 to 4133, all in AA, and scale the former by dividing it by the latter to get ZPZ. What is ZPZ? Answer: 0.81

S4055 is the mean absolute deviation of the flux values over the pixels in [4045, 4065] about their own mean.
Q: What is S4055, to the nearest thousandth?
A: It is 0.136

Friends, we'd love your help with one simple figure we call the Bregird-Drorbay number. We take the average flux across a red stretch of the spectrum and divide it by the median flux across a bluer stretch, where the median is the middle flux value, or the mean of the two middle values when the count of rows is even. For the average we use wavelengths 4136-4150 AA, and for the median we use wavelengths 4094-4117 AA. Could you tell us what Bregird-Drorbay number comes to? 1.19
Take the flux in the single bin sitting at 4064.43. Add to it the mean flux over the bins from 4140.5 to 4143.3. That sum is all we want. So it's 7.07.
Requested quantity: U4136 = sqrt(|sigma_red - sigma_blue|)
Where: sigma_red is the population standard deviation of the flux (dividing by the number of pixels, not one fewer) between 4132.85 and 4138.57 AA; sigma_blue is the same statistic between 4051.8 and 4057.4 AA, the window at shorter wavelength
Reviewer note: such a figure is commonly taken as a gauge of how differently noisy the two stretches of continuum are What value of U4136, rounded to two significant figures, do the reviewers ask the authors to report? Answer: 0.23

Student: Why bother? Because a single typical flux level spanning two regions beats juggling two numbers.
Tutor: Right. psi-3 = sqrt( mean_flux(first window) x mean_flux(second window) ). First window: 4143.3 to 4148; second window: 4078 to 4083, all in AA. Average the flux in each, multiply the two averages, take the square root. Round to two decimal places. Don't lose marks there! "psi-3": 3.66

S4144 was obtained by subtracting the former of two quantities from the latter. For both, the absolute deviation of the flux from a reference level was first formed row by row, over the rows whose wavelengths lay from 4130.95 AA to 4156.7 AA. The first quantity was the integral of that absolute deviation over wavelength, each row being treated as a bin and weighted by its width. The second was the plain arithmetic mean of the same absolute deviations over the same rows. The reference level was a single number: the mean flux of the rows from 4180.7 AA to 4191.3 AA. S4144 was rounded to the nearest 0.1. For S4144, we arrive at -4.7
